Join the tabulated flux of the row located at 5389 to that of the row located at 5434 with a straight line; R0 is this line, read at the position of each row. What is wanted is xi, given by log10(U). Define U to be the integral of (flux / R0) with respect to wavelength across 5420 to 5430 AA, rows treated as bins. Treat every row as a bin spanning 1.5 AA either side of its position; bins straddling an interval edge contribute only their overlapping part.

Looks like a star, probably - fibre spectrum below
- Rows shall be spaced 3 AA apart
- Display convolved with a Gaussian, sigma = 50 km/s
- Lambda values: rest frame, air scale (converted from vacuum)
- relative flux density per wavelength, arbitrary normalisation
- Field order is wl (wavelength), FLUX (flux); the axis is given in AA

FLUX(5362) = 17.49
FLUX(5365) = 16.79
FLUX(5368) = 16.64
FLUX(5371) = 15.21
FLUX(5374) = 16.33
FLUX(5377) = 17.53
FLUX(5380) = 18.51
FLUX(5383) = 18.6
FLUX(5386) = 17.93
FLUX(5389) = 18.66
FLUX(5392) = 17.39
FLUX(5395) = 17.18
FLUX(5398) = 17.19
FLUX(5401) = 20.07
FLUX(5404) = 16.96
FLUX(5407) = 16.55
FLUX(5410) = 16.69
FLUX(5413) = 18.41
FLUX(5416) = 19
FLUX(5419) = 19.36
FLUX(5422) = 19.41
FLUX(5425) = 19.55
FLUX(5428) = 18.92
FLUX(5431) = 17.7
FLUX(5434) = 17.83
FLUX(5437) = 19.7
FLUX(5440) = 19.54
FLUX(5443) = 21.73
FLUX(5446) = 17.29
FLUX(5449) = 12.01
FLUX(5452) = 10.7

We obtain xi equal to 1.03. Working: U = 10.7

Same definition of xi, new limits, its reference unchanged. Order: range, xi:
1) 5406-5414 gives 0.88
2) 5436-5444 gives 0.96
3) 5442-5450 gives 0.89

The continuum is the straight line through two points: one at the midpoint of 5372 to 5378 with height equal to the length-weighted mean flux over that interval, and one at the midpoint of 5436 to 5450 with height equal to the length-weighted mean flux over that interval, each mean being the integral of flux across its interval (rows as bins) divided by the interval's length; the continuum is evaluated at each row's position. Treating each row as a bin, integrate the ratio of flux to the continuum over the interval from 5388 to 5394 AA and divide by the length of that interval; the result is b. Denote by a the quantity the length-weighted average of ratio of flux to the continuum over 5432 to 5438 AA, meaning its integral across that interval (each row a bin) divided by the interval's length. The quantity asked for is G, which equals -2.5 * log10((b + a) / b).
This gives -0.744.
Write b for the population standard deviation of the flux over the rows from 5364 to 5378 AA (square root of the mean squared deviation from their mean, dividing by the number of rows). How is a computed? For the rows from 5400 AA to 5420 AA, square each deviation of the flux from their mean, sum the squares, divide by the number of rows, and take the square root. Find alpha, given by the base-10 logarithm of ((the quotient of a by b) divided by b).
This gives 0.4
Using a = 1.3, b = 0.8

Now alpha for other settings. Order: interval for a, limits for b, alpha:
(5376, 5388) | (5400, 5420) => -0.6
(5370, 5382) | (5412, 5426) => 0.9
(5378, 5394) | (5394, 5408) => -0.5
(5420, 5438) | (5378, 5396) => 0.4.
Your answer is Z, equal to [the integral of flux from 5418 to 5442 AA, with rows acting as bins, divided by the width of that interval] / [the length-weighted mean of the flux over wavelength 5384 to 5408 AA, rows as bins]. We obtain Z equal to 1.07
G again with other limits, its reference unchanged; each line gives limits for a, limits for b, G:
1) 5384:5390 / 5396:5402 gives -0.758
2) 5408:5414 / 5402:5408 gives -0.759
